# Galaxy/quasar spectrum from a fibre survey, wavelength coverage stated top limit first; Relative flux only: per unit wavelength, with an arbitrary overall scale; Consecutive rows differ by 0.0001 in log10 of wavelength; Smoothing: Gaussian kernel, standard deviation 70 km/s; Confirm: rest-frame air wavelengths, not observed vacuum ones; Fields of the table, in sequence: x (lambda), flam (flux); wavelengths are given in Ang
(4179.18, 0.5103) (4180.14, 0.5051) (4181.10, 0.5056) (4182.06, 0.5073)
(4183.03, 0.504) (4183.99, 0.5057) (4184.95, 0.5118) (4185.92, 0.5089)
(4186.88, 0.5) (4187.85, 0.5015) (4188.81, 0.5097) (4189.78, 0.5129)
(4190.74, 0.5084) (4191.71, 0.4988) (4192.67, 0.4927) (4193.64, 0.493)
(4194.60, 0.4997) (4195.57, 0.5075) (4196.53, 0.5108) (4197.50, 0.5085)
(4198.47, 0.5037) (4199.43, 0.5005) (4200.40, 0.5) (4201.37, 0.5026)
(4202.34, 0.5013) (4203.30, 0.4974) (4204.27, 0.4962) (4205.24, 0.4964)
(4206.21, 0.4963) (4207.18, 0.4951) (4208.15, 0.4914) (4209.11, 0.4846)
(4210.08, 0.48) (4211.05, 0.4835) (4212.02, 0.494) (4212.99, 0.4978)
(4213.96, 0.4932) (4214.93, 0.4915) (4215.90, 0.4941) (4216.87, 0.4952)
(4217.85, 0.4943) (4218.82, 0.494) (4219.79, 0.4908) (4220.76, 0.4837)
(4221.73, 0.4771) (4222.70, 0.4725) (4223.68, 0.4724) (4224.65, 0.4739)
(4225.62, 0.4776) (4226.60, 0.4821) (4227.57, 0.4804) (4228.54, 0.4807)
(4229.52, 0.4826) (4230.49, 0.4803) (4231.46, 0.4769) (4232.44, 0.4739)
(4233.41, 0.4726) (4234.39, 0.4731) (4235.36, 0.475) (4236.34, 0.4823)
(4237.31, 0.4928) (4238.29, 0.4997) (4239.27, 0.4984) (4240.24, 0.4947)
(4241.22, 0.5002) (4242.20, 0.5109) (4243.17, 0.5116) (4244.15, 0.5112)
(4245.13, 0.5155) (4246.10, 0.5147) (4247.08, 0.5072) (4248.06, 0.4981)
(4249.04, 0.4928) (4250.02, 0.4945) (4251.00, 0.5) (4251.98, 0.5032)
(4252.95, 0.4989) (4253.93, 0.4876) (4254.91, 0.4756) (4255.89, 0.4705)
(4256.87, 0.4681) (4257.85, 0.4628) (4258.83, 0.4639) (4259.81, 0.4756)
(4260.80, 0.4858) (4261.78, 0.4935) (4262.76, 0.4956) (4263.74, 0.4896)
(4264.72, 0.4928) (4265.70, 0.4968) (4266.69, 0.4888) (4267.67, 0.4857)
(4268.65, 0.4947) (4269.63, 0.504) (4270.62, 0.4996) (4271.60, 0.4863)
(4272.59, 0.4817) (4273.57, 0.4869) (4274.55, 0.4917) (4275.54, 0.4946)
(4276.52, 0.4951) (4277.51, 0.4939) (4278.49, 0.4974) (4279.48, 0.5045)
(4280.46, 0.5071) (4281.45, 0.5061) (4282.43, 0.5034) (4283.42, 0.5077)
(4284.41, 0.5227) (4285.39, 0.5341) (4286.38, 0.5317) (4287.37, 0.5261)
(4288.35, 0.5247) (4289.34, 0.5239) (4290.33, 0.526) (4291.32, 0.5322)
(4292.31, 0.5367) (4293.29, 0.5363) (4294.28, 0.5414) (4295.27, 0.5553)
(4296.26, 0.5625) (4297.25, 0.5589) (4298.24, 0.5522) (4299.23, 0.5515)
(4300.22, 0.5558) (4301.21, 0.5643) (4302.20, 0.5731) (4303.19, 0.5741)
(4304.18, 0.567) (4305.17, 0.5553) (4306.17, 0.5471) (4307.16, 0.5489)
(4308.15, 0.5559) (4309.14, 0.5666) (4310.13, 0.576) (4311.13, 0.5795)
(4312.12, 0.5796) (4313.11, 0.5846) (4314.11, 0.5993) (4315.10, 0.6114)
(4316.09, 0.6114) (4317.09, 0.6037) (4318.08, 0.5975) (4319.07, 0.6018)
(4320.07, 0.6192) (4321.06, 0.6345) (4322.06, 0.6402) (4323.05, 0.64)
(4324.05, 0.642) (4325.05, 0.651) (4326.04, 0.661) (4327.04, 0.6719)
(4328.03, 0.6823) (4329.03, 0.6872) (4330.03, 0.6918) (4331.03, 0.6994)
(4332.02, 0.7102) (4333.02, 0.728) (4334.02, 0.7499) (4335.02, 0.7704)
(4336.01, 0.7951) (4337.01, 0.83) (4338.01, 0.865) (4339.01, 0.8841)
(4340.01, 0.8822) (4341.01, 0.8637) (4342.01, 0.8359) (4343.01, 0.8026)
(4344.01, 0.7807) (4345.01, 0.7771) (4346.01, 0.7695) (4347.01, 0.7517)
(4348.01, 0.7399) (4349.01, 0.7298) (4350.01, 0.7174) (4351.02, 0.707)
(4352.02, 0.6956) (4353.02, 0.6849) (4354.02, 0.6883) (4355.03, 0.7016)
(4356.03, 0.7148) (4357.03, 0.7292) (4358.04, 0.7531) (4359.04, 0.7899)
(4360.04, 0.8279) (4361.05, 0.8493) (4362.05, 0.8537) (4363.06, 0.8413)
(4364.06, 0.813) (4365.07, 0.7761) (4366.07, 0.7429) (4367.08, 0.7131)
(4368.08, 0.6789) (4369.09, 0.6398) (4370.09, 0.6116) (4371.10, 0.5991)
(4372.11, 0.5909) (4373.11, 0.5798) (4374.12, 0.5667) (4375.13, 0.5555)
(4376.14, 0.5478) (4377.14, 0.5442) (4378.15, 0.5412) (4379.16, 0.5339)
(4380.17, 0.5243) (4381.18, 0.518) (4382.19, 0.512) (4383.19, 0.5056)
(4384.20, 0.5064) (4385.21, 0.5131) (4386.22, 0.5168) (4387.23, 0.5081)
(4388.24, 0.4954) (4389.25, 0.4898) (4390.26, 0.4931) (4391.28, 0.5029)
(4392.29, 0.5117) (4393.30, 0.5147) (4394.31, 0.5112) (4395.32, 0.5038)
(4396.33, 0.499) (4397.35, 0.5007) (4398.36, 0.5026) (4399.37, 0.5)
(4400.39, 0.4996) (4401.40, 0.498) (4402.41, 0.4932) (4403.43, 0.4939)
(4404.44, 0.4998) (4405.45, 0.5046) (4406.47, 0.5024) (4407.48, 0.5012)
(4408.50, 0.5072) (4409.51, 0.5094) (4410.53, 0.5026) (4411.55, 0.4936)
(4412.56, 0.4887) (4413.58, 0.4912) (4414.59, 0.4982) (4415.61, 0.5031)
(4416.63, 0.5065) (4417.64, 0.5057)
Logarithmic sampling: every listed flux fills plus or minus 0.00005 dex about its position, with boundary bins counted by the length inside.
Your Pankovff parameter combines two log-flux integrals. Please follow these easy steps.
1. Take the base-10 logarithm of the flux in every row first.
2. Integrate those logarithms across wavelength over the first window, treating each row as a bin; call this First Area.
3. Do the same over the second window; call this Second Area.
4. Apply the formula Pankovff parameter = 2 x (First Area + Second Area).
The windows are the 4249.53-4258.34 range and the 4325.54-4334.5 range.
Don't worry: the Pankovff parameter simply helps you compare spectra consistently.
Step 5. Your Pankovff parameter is -8.4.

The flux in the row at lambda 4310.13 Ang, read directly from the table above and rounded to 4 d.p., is 0.5760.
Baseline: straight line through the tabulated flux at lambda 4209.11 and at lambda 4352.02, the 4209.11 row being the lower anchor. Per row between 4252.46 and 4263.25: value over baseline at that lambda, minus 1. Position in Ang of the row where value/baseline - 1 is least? 4258.83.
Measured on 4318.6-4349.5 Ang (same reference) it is 4319.07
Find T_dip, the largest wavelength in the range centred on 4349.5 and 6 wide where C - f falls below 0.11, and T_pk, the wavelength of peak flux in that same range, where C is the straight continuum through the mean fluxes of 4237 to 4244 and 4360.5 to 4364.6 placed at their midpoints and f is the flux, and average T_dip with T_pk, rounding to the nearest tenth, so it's 4349.0 Ang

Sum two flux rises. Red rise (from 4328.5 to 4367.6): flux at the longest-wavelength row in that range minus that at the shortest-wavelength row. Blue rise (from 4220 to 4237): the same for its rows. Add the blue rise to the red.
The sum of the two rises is 0.02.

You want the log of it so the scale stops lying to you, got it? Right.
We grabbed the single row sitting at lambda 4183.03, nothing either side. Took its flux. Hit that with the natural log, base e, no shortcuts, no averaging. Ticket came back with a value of -0.685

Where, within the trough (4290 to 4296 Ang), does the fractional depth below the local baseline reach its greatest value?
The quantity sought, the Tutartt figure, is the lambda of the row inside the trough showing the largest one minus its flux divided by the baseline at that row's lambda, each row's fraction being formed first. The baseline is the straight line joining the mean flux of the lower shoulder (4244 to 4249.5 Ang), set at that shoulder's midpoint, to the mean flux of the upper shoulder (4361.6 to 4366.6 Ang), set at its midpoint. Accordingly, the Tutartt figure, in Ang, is 4290.33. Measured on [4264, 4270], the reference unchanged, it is 4267.67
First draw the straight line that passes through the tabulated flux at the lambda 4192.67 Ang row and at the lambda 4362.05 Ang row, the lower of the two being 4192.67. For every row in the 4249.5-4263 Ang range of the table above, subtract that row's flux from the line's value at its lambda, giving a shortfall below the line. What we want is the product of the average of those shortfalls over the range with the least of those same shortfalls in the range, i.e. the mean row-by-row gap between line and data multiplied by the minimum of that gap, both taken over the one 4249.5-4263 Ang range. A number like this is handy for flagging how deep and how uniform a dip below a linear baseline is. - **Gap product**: 0.017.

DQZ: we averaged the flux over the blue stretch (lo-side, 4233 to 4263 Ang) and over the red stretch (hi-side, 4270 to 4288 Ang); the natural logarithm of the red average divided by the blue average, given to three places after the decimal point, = 0.026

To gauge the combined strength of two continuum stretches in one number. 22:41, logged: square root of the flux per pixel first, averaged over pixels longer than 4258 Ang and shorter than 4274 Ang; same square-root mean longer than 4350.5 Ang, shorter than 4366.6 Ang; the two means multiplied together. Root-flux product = 0.61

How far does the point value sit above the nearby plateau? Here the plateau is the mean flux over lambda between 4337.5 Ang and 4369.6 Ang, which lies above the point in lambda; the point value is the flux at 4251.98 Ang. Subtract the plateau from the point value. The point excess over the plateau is -0.27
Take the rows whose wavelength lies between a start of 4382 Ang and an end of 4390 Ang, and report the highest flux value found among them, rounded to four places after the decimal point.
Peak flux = 0.5168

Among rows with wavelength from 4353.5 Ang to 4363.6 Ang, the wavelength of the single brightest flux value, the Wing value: 4362.05 Ang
